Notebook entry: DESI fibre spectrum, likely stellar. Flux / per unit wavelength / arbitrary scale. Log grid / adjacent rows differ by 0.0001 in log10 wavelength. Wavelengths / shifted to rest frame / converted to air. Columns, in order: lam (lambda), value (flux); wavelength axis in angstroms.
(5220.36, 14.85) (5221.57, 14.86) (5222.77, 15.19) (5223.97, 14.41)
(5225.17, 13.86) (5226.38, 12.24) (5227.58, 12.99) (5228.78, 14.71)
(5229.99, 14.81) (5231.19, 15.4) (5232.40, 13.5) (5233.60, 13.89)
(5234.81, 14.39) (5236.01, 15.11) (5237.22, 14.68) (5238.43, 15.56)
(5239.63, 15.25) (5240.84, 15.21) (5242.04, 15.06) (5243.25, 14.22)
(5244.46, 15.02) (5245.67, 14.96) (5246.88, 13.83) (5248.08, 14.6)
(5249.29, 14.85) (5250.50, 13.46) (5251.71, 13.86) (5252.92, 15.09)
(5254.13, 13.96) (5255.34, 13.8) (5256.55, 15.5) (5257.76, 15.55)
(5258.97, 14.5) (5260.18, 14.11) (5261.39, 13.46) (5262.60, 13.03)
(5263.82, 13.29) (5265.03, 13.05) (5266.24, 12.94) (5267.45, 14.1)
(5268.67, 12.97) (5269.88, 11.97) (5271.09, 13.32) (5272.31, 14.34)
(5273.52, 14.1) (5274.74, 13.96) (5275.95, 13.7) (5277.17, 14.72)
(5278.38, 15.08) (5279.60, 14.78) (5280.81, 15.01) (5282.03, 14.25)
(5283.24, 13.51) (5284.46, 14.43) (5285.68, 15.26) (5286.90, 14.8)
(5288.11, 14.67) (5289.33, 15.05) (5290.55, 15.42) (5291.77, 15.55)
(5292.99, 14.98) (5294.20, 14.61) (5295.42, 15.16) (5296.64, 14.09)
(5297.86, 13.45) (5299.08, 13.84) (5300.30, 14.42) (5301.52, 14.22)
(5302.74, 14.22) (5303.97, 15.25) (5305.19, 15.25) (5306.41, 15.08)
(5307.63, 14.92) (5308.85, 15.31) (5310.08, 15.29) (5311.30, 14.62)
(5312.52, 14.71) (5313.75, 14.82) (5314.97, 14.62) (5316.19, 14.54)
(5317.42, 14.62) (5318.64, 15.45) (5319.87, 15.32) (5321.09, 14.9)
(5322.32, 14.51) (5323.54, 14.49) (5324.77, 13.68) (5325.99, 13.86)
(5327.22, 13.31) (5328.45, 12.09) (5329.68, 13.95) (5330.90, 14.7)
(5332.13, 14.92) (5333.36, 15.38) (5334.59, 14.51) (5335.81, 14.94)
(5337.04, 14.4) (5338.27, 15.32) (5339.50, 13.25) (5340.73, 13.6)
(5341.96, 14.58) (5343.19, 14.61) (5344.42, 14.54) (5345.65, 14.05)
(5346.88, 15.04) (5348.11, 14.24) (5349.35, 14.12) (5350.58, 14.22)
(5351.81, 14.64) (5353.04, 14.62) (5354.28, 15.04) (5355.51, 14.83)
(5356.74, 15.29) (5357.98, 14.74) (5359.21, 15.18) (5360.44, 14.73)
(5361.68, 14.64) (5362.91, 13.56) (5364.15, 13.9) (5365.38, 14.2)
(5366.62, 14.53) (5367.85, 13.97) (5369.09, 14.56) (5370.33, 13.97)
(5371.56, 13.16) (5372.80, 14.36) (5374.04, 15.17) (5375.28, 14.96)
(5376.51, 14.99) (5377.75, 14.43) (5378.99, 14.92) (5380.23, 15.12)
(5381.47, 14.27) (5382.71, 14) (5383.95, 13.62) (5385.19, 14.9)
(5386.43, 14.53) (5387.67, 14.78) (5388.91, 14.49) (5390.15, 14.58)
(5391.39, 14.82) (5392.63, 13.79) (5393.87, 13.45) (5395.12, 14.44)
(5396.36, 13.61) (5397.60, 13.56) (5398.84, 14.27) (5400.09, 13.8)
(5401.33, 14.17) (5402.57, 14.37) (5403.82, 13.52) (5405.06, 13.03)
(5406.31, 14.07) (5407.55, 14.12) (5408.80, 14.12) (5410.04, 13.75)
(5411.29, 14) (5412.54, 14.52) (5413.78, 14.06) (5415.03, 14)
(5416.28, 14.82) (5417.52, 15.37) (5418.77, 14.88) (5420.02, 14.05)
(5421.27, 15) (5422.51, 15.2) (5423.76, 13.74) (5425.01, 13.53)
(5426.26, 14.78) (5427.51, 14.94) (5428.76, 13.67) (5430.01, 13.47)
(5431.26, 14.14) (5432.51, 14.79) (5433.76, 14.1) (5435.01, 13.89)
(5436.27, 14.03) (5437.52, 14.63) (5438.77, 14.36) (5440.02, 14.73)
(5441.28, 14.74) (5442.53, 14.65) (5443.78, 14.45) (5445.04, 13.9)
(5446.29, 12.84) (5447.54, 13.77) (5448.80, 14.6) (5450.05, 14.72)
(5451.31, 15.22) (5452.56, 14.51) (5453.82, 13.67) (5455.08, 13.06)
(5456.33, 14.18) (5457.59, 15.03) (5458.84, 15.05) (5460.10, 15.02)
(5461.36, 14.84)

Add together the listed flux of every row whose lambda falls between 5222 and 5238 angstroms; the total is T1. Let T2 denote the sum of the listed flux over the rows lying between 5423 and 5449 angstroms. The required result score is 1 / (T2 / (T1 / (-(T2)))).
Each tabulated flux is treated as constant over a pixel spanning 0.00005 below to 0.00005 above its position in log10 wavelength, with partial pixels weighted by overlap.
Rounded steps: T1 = 185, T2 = 298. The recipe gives -0.0021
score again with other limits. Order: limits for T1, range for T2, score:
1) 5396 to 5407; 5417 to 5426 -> -0.0120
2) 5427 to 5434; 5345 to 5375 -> -0.0007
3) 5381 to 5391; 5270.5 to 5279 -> -0.0117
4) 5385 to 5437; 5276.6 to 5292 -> -0.0161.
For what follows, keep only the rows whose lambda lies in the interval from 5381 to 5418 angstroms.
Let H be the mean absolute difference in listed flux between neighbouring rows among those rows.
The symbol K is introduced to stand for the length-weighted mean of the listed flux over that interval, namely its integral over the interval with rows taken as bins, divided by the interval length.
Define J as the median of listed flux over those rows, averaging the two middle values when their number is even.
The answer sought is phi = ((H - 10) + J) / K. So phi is 0.324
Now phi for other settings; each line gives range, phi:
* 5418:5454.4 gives 0.351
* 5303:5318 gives 0.339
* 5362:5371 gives 0.313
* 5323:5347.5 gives 0.366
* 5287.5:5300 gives 0.362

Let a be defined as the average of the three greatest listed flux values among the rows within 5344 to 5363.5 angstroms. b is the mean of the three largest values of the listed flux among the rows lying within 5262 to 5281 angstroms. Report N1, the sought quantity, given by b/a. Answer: 0.99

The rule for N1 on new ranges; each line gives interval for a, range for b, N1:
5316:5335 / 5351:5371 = 0.99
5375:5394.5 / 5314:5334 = 1.02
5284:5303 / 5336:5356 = 0.98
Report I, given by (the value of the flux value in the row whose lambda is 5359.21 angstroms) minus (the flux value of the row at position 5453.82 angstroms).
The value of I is 1.51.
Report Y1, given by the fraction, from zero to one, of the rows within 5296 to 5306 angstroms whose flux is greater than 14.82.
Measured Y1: 0.25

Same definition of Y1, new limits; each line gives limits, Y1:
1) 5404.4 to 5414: 0.00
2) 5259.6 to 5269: 0.00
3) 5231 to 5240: 0.50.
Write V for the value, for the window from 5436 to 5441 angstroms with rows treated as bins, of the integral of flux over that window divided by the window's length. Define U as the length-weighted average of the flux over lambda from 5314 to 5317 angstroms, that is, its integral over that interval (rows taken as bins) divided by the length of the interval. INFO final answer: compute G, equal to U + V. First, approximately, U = 14.6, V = 14.5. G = 29.1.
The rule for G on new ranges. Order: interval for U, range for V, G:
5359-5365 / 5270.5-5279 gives 28.5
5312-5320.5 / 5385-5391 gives 29.5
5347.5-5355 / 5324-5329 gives 27.7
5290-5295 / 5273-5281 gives 29.6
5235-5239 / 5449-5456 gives 29.3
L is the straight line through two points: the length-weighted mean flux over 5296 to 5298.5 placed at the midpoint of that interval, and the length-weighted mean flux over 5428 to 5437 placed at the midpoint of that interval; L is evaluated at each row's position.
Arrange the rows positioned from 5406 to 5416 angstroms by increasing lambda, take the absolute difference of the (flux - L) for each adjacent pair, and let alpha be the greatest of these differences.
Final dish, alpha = 0.52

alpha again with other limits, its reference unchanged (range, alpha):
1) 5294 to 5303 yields 1.07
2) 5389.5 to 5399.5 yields 1.03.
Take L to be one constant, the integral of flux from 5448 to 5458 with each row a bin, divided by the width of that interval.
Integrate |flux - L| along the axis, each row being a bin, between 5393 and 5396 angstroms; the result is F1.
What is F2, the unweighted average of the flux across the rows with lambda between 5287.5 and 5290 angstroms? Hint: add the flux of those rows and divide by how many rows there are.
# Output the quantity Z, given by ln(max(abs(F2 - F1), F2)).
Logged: 2.70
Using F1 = 1.6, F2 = 14.9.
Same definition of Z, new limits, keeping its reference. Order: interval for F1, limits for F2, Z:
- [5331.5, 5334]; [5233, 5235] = 2.65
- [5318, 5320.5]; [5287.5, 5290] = 2.70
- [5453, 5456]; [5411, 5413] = 2.66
